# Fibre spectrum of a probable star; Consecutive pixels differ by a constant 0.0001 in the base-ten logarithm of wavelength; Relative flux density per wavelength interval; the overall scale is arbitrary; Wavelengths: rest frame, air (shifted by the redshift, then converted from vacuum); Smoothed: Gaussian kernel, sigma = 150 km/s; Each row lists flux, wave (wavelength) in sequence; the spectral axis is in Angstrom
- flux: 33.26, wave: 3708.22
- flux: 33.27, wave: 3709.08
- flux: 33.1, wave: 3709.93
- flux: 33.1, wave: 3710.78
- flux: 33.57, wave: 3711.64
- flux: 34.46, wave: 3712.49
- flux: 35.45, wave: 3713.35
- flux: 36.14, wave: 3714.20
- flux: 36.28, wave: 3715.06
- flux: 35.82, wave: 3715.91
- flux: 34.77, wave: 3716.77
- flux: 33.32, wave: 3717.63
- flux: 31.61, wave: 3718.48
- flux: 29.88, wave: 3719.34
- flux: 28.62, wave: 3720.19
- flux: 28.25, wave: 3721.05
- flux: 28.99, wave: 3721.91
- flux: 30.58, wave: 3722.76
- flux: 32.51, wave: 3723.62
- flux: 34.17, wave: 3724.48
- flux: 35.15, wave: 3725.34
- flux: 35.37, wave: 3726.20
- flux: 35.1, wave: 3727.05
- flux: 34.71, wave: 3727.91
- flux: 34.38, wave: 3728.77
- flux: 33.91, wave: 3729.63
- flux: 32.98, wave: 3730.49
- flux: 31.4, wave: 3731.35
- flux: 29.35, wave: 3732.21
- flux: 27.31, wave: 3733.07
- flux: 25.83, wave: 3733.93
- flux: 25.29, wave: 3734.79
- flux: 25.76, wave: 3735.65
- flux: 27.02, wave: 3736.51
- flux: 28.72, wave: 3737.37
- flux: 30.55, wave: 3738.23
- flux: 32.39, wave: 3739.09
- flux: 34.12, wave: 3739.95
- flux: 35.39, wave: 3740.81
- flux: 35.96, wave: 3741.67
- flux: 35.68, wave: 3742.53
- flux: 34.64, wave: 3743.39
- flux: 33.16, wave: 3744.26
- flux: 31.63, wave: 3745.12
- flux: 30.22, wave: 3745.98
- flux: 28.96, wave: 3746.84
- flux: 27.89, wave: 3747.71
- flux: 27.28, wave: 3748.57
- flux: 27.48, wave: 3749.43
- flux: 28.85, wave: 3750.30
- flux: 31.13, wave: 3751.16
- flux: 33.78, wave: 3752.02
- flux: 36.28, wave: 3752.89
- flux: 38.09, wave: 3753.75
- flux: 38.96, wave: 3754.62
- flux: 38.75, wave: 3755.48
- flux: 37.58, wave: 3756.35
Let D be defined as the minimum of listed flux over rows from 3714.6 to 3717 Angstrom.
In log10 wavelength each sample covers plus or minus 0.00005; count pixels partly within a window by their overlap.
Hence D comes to 34.77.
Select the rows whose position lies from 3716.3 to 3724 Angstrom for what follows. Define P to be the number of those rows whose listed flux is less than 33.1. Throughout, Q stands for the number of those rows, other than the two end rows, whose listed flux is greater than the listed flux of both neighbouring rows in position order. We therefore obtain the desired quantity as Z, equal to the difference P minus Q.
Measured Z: 7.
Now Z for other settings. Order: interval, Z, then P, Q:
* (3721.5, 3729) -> 2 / 3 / 1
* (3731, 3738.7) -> 9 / 9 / 0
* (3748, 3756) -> 3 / 4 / 1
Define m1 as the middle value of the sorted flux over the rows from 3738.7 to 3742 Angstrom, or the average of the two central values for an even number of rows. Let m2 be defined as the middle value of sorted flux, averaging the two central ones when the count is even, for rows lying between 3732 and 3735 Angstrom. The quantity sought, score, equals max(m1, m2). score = 34.8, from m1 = 35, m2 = 27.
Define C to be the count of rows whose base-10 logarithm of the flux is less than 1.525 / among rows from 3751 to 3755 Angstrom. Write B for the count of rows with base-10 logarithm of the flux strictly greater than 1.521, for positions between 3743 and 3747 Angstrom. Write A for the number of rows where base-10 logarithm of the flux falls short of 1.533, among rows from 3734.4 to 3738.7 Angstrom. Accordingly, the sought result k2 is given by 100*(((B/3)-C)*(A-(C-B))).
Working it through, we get -333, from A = 5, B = 1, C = 1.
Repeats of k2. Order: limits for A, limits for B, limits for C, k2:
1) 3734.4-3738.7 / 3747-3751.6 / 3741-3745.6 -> -600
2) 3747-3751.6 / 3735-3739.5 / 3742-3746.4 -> -600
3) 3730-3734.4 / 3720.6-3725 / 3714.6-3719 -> -667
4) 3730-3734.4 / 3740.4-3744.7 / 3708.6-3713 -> -1000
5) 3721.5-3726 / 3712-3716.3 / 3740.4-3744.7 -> 467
